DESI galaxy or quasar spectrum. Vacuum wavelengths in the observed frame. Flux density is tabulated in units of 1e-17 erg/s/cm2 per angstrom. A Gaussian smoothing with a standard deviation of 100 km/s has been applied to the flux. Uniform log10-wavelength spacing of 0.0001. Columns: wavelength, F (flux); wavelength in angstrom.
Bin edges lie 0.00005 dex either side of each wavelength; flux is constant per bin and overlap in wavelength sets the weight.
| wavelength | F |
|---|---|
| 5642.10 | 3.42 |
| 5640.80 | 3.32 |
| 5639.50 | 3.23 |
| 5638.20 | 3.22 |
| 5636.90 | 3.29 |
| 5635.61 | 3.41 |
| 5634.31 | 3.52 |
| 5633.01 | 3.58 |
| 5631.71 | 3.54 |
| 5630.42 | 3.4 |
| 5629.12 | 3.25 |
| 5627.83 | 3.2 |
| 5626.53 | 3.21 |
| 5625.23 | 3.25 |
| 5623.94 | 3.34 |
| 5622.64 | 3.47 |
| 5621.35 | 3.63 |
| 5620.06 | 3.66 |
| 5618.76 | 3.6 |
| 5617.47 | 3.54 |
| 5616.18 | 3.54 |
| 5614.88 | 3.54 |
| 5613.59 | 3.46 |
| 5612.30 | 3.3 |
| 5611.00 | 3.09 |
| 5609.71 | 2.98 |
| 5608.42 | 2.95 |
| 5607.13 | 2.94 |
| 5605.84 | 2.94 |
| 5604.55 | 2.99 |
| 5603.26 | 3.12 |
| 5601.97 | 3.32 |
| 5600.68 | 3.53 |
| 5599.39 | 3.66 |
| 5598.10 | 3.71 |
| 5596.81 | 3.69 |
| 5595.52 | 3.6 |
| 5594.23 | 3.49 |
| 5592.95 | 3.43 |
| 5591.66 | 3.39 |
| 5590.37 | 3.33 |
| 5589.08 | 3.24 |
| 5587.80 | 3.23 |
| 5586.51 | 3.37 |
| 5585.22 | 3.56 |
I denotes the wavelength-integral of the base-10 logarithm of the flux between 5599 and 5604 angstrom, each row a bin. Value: 2.64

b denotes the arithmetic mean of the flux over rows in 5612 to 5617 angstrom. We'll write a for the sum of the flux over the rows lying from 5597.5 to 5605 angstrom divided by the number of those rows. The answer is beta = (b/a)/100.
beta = 0.0102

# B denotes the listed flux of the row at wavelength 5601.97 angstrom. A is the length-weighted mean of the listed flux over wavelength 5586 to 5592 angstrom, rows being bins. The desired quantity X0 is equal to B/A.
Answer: 1.00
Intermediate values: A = 3.31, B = 3.32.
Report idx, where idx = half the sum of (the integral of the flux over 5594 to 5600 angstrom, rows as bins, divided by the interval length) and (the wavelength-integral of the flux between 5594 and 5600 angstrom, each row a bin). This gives 13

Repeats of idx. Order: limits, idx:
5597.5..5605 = 14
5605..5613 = 14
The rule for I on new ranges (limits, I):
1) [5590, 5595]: 2.67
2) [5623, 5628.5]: 2.82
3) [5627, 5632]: 2.61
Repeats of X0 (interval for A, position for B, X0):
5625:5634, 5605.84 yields 0.88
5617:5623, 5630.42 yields 0.95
